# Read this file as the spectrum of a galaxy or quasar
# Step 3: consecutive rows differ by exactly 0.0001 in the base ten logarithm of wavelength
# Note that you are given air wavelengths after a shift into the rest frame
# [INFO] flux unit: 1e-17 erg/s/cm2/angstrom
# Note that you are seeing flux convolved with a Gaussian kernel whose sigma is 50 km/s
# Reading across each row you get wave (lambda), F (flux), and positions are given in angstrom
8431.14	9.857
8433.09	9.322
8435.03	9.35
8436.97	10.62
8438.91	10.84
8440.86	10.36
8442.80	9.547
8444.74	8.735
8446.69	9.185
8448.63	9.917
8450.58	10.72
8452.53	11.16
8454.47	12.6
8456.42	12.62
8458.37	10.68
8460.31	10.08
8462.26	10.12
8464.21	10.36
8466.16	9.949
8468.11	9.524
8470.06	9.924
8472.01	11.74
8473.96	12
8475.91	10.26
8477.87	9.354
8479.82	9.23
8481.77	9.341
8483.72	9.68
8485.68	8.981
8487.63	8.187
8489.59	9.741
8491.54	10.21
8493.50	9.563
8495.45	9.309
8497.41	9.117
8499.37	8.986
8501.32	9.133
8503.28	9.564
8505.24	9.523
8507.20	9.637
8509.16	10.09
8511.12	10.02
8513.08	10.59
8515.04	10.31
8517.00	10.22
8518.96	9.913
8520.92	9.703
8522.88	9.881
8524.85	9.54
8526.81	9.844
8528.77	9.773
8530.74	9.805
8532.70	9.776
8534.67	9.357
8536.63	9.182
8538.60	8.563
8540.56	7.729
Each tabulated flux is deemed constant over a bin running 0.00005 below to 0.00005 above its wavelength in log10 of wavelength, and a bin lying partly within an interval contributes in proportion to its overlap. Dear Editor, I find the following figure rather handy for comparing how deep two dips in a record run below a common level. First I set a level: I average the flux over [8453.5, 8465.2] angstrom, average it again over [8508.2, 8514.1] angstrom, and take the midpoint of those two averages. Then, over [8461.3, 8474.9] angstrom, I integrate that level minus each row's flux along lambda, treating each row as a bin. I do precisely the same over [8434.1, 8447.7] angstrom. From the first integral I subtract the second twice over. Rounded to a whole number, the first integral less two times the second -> -21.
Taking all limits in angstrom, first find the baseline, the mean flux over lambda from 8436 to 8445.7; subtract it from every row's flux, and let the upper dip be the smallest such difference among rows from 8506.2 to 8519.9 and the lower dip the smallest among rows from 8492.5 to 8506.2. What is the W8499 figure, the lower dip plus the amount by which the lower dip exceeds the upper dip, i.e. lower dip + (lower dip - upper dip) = -1.7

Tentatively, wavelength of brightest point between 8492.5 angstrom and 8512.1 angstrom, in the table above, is 8509.16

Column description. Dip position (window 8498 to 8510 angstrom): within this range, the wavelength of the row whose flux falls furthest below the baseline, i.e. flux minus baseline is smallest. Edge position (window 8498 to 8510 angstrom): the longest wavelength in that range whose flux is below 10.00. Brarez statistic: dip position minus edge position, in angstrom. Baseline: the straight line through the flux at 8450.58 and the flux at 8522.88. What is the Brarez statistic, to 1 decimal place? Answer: -7.8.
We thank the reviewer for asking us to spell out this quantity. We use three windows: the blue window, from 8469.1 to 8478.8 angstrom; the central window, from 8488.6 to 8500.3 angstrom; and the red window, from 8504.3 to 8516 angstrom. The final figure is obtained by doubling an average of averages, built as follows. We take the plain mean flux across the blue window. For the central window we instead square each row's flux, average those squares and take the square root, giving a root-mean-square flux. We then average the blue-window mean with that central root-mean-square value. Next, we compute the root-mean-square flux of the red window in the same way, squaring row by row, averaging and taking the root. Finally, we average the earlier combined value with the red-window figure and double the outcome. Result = 20.1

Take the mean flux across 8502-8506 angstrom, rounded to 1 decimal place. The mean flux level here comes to 9.5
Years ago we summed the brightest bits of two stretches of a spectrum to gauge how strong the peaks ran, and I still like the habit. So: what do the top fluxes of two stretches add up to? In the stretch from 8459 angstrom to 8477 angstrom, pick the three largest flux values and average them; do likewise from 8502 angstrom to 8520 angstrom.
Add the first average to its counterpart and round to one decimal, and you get 21.7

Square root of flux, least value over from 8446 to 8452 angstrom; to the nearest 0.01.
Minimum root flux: 3.03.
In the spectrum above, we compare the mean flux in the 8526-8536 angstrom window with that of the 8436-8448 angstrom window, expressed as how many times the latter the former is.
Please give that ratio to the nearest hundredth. 0.98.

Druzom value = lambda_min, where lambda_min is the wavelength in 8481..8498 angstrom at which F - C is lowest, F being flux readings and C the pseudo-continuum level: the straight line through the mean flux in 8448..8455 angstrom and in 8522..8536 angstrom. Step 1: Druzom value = 8487.63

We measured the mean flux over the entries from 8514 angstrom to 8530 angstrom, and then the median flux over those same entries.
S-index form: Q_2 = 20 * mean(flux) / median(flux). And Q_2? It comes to 20.1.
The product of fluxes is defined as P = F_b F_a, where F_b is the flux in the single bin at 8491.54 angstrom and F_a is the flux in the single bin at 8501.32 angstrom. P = 93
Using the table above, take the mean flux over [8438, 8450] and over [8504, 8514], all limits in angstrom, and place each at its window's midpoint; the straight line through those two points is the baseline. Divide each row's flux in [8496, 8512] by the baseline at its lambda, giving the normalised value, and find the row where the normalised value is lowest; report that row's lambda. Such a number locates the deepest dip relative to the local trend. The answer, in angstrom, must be 8499.37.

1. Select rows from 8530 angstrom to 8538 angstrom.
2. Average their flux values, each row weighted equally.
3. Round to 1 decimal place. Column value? 9.5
